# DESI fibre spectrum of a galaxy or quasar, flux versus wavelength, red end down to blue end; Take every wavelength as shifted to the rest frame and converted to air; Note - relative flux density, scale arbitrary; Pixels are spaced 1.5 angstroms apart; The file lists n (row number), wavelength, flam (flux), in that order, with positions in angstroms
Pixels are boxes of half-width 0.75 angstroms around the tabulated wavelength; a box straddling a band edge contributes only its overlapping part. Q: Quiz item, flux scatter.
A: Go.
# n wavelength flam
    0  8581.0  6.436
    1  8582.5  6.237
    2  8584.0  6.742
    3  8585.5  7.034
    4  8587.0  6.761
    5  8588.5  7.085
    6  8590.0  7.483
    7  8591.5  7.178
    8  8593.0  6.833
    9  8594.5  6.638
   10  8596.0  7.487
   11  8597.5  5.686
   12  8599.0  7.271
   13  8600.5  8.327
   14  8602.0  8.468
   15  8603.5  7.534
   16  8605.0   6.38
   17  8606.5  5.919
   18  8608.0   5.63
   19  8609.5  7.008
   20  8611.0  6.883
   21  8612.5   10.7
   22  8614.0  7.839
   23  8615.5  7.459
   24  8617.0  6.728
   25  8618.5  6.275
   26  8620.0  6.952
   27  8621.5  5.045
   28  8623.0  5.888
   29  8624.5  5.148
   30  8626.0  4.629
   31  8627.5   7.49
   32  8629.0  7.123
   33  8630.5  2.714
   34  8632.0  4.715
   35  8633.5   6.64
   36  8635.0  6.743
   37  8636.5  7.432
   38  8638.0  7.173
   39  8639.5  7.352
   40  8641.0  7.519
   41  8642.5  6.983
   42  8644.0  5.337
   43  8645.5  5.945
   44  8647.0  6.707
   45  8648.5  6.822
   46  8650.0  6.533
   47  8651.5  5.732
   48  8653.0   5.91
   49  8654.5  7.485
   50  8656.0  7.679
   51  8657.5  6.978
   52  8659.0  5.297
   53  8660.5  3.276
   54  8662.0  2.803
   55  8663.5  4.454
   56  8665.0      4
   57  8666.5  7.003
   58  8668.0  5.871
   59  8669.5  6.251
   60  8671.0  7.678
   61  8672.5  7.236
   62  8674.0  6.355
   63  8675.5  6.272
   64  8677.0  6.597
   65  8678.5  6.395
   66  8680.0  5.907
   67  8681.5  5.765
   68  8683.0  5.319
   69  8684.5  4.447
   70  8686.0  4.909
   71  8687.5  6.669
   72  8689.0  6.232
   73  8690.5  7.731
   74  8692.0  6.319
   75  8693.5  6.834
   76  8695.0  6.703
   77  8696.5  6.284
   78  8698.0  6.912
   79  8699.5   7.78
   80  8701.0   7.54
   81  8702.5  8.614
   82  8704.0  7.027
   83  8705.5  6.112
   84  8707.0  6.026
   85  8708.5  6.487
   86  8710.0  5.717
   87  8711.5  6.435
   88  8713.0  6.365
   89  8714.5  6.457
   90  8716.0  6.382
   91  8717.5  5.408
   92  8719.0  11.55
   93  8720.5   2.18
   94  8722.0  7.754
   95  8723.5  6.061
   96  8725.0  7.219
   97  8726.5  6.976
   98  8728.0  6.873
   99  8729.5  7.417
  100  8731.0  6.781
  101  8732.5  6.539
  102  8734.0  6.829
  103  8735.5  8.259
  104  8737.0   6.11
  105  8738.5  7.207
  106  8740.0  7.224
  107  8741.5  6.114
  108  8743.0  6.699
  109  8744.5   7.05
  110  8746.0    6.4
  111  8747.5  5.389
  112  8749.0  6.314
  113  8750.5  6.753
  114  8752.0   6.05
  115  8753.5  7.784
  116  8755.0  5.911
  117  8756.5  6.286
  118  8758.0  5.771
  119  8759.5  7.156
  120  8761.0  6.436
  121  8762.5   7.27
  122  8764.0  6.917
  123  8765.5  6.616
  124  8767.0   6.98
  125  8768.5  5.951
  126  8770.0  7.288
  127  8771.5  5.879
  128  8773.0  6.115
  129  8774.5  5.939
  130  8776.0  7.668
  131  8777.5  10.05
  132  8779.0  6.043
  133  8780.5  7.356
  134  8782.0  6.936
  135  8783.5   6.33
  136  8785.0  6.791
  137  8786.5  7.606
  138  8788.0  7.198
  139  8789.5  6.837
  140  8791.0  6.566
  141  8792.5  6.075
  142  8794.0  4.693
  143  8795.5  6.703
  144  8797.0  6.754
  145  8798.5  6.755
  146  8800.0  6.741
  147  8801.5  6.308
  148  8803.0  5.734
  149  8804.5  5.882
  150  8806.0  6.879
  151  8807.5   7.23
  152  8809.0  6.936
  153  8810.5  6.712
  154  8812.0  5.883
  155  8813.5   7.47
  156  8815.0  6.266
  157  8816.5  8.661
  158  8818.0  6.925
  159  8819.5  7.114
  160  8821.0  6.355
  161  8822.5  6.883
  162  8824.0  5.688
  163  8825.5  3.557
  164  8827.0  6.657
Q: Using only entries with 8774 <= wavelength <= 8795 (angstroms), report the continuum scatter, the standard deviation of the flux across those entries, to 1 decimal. 1.2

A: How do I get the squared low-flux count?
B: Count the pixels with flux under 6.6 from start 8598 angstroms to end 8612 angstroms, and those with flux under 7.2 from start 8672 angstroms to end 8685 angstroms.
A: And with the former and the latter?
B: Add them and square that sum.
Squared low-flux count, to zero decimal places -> 121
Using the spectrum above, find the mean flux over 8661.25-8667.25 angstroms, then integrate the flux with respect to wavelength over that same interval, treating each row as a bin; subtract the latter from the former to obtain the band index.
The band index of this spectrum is -23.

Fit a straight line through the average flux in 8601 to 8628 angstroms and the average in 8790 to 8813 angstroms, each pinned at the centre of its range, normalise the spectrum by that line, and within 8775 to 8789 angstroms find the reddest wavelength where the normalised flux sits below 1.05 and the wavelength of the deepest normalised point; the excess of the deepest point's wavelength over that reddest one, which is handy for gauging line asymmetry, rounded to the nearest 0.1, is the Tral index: -4.5 angstroms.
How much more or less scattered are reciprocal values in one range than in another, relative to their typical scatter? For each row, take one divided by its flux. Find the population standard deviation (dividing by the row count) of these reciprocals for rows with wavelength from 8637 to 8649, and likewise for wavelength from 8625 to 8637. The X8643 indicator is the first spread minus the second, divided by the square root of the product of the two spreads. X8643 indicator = -1.6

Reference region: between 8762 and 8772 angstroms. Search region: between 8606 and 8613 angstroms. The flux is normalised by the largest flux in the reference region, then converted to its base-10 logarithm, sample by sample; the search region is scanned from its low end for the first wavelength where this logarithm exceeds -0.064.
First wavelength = 8609.5 angstroms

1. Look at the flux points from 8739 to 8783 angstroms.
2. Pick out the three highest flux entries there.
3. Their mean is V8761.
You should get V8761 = 8.5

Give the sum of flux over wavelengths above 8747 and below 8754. 32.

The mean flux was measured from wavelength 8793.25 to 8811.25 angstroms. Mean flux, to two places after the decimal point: 6.44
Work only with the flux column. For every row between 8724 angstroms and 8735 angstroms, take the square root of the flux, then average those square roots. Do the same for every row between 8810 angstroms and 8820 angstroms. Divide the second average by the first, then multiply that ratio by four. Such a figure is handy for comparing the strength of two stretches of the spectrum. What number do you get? 4.01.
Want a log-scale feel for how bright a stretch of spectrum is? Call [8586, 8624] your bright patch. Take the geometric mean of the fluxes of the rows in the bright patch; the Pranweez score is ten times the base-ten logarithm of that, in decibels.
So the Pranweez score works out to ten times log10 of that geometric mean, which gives 8.4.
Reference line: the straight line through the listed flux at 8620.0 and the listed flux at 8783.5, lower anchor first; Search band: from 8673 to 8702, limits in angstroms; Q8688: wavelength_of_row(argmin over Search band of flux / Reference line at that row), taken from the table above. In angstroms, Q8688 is 8684.5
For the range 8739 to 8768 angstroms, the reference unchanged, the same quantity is 8747.5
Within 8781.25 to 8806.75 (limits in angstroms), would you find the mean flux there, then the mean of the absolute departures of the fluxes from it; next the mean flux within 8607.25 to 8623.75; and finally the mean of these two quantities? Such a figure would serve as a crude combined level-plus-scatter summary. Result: 3.7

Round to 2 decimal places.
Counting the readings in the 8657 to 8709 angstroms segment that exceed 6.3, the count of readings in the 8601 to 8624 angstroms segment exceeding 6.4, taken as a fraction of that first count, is 0.50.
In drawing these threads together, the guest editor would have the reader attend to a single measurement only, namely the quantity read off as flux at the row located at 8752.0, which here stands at 6.05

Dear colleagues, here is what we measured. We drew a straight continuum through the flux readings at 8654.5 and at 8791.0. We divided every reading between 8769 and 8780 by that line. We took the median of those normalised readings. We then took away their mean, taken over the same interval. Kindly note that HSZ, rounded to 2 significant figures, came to -0.13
